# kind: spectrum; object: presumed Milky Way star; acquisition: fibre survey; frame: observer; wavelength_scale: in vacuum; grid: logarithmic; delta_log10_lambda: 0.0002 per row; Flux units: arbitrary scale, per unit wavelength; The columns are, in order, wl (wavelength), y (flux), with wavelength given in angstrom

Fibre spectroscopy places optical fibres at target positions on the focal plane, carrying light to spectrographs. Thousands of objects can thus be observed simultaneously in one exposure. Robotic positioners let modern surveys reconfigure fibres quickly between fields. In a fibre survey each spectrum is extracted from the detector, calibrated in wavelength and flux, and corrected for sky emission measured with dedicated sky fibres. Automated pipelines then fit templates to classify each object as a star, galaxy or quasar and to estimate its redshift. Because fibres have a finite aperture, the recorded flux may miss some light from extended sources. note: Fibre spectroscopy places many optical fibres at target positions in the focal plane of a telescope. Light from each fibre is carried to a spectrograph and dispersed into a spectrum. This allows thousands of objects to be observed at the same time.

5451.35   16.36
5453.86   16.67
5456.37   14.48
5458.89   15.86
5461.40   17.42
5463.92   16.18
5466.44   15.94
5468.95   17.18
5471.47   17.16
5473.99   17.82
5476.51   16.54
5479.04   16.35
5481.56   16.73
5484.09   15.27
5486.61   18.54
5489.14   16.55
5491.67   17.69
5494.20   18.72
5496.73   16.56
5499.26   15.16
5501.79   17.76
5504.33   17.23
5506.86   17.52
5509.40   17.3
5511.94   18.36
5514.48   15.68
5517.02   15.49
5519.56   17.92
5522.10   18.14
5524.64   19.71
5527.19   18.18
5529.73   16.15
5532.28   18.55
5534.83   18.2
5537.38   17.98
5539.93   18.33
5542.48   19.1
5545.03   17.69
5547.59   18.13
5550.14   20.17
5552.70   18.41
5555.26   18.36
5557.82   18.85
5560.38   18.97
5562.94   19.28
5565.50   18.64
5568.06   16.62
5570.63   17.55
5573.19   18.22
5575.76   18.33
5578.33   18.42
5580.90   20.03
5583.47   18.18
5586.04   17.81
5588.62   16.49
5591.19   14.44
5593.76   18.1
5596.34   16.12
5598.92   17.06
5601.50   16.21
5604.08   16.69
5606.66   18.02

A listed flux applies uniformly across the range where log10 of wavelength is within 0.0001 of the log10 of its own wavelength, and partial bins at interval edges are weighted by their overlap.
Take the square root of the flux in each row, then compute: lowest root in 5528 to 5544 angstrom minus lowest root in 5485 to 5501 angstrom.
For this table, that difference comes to 0.13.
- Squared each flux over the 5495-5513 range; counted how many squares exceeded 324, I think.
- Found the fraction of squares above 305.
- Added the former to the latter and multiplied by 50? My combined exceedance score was 71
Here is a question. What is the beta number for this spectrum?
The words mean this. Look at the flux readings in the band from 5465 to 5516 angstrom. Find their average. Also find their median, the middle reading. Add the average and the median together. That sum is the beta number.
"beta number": 34.2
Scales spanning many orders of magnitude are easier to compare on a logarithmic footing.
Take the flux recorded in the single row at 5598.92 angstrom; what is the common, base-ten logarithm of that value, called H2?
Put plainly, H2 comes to 1.232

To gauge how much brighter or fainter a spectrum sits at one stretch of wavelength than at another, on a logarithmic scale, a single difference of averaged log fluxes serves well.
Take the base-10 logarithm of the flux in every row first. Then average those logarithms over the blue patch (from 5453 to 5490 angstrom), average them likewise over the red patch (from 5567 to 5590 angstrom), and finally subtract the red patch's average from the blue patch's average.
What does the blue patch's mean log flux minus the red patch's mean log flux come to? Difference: -0.035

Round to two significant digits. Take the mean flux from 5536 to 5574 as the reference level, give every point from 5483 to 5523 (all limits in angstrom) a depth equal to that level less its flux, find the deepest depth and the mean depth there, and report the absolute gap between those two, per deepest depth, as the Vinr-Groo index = 0.60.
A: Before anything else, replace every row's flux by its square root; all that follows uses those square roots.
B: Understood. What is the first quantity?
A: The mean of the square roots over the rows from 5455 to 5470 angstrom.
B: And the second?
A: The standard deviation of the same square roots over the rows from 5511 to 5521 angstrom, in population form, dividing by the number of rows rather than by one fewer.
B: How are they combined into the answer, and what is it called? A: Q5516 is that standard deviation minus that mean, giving -3.86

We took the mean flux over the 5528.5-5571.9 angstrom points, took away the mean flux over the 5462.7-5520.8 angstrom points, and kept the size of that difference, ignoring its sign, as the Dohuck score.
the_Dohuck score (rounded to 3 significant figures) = 1.35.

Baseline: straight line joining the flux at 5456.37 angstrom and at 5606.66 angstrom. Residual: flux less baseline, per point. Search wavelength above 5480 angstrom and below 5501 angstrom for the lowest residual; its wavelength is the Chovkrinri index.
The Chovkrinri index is 5499.26 angstrom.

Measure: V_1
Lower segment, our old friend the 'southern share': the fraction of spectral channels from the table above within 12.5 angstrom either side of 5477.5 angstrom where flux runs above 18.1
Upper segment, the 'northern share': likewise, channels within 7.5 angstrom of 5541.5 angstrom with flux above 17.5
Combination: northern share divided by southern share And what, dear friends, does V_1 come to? 10.0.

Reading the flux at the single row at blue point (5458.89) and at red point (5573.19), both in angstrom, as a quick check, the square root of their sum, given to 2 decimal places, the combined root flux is 5.84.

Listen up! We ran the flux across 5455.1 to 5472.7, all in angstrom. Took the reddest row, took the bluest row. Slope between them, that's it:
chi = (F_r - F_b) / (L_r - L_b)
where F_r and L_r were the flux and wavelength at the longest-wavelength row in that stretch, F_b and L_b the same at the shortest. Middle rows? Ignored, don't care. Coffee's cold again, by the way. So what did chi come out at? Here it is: 0.18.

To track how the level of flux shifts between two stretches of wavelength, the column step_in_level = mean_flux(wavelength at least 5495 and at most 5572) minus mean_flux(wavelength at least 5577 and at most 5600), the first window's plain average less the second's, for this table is 0.5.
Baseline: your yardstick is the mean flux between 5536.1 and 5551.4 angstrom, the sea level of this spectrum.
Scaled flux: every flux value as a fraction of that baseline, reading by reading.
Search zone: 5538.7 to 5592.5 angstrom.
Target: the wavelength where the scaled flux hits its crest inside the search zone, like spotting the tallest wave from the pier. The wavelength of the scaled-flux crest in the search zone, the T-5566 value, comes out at 5550.14 angstrom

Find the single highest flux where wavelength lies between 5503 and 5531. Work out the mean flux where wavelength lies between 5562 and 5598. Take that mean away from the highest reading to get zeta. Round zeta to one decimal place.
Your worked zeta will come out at 2.0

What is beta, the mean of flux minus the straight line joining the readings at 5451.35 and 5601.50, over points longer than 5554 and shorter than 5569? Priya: 2.2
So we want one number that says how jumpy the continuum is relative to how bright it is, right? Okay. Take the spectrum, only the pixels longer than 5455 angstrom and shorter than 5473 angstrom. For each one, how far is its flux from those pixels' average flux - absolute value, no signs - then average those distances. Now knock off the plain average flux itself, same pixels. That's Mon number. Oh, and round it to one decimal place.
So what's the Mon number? -15.5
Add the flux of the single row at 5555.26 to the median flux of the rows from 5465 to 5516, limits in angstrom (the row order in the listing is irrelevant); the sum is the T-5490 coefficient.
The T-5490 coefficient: 35.5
